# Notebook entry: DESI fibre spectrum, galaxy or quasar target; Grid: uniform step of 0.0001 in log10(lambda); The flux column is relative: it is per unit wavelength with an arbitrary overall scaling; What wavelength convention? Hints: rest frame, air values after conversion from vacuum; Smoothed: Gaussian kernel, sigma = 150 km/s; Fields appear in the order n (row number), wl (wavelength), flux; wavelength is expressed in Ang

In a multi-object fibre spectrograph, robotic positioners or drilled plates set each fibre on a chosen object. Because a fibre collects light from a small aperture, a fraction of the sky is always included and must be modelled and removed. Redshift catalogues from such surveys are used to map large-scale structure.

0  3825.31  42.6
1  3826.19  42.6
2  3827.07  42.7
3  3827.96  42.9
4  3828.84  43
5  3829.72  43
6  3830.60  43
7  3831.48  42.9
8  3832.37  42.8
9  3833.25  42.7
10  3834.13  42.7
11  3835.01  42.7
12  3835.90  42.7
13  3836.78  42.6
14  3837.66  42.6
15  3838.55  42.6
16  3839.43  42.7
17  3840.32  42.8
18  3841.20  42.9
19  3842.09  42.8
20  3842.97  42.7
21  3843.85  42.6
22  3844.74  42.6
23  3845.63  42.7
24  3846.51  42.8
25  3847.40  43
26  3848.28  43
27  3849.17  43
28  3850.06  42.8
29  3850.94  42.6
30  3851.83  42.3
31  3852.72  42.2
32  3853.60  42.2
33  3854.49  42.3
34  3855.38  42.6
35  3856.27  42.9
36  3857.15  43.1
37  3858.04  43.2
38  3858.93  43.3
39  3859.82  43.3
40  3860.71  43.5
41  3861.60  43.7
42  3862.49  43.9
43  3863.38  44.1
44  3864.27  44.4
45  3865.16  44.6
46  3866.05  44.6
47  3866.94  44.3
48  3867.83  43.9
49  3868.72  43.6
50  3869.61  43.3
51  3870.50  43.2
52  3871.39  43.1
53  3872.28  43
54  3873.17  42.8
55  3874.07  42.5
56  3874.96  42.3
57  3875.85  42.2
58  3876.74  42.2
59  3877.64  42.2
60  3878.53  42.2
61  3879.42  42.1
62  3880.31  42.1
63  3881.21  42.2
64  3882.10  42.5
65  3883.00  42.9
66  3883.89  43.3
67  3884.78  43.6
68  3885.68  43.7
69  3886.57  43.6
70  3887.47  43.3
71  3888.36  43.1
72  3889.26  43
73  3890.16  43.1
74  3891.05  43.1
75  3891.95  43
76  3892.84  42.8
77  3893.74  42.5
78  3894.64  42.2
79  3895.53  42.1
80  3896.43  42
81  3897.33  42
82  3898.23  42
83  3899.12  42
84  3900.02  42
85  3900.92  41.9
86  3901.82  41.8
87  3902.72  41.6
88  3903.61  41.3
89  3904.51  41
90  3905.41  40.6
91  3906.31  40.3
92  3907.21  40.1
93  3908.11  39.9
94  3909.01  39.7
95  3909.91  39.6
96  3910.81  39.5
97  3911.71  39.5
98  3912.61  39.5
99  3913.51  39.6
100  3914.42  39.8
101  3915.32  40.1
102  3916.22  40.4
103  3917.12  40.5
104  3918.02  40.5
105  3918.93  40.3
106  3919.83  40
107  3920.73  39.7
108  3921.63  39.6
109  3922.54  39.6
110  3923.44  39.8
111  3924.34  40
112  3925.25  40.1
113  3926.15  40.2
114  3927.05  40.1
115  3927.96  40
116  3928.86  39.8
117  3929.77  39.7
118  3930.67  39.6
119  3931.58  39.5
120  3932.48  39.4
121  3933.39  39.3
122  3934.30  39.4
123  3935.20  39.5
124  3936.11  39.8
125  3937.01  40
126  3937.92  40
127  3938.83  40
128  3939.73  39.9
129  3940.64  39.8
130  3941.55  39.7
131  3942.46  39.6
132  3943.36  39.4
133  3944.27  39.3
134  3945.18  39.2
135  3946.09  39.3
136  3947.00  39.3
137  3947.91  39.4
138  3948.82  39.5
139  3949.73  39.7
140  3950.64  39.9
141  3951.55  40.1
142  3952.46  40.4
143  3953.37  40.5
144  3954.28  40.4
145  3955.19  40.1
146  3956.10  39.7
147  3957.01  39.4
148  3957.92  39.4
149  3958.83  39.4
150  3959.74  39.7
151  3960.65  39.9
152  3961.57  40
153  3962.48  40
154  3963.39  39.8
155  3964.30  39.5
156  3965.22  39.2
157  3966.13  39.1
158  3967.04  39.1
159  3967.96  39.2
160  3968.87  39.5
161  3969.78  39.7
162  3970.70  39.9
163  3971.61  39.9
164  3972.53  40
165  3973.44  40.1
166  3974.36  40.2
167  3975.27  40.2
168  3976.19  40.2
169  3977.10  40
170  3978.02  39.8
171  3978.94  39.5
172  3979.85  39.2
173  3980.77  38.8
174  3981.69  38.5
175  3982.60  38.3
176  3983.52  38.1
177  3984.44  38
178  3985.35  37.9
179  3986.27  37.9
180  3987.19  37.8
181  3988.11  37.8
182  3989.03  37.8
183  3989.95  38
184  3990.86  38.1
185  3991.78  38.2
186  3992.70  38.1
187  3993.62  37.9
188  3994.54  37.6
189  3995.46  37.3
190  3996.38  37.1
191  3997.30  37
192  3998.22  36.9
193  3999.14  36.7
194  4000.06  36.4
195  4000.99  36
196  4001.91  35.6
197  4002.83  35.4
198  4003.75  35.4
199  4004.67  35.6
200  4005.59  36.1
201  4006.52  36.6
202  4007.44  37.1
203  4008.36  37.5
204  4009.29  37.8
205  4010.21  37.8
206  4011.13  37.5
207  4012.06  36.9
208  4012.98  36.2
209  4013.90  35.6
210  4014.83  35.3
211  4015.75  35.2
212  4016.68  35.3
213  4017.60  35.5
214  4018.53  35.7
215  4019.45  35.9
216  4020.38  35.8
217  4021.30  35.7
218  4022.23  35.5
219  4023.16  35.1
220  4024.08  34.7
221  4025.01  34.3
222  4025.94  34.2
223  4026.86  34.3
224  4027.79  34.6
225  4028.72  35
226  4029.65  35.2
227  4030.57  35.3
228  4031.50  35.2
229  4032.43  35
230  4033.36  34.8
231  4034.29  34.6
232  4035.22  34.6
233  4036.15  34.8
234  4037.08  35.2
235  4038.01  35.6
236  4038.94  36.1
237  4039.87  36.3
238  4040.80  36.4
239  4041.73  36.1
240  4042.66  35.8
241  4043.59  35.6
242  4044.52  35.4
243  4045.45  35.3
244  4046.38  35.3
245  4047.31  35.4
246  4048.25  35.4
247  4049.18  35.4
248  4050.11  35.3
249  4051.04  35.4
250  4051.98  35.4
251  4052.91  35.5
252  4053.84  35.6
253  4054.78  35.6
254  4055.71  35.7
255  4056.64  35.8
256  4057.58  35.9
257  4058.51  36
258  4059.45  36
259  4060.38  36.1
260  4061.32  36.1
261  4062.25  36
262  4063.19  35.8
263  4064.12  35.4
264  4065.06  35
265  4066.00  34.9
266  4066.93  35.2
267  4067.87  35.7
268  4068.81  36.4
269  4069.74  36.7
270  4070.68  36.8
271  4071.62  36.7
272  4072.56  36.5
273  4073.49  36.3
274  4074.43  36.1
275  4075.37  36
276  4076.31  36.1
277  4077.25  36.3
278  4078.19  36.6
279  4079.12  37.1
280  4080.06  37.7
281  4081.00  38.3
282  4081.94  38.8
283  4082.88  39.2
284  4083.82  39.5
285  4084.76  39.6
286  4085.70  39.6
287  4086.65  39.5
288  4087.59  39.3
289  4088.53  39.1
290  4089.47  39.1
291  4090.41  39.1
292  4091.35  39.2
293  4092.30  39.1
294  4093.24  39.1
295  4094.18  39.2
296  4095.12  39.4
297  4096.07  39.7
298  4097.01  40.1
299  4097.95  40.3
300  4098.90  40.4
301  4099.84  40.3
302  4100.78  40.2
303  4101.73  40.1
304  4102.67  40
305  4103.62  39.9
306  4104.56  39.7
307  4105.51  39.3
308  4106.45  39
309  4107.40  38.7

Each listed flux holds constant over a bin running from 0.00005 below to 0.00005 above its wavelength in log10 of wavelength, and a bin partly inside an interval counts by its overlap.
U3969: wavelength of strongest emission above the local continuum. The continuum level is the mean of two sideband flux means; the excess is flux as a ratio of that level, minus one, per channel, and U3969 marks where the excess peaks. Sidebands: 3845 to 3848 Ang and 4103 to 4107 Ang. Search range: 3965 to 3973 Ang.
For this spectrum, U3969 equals 3972.53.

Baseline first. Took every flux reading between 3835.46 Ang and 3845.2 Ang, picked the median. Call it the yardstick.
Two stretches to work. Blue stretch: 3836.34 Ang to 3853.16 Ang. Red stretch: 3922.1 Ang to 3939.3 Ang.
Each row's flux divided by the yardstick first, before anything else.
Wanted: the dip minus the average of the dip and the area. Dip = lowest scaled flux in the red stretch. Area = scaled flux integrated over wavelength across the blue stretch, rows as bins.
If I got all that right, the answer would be -7.95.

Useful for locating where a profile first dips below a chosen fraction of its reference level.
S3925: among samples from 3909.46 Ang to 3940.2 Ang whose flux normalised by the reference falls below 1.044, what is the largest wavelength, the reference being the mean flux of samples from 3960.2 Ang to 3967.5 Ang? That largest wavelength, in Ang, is 3939.73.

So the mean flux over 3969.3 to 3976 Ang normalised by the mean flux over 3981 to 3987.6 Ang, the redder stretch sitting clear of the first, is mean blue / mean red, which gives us 1.05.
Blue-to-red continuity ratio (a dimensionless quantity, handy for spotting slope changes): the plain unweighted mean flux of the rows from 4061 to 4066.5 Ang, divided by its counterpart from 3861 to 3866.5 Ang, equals 0.80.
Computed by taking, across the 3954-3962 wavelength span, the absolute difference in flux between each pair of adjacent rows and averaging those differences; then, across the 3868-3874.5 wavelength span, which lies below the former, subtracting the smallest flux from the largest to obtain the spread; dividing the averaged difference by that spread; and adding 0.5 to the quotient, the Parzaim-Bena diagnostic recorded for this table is 0.68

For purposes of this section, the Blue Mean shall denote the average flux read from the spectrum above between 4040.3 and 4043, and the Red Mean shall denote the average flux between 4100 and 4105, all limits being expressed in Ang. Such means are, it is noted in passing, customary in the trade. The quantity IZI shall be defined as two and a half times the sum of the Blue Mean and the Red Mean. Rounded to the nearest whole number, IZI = 190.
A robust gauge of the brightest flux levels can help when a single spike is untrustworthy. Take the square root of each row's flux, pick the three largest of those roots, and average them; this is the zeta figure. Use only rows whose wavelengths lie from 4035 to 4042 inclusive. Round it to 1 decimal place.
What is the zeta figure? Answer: 6.0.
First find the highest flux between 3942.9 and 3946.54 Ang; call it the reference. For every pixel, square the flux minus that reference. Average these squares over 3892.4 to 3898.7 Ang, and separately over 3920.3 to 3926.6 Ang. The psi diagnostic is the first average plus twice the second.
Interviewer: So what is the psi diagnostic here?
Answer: 8.6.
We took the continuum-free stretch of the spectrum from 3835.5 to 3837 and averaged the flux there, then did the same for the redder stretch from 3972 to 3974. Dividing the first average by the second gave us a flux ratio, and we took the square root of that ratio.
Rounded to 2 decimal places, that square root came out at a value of 1.03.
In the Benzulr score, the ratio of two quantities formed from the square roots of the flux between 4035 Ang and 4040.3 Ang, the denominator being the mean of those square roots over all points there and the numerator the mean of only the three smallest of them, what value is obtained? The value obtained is 0.992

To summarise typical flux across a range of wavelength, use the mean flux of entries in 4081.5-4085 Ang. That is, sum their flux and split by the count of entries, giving 39.3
